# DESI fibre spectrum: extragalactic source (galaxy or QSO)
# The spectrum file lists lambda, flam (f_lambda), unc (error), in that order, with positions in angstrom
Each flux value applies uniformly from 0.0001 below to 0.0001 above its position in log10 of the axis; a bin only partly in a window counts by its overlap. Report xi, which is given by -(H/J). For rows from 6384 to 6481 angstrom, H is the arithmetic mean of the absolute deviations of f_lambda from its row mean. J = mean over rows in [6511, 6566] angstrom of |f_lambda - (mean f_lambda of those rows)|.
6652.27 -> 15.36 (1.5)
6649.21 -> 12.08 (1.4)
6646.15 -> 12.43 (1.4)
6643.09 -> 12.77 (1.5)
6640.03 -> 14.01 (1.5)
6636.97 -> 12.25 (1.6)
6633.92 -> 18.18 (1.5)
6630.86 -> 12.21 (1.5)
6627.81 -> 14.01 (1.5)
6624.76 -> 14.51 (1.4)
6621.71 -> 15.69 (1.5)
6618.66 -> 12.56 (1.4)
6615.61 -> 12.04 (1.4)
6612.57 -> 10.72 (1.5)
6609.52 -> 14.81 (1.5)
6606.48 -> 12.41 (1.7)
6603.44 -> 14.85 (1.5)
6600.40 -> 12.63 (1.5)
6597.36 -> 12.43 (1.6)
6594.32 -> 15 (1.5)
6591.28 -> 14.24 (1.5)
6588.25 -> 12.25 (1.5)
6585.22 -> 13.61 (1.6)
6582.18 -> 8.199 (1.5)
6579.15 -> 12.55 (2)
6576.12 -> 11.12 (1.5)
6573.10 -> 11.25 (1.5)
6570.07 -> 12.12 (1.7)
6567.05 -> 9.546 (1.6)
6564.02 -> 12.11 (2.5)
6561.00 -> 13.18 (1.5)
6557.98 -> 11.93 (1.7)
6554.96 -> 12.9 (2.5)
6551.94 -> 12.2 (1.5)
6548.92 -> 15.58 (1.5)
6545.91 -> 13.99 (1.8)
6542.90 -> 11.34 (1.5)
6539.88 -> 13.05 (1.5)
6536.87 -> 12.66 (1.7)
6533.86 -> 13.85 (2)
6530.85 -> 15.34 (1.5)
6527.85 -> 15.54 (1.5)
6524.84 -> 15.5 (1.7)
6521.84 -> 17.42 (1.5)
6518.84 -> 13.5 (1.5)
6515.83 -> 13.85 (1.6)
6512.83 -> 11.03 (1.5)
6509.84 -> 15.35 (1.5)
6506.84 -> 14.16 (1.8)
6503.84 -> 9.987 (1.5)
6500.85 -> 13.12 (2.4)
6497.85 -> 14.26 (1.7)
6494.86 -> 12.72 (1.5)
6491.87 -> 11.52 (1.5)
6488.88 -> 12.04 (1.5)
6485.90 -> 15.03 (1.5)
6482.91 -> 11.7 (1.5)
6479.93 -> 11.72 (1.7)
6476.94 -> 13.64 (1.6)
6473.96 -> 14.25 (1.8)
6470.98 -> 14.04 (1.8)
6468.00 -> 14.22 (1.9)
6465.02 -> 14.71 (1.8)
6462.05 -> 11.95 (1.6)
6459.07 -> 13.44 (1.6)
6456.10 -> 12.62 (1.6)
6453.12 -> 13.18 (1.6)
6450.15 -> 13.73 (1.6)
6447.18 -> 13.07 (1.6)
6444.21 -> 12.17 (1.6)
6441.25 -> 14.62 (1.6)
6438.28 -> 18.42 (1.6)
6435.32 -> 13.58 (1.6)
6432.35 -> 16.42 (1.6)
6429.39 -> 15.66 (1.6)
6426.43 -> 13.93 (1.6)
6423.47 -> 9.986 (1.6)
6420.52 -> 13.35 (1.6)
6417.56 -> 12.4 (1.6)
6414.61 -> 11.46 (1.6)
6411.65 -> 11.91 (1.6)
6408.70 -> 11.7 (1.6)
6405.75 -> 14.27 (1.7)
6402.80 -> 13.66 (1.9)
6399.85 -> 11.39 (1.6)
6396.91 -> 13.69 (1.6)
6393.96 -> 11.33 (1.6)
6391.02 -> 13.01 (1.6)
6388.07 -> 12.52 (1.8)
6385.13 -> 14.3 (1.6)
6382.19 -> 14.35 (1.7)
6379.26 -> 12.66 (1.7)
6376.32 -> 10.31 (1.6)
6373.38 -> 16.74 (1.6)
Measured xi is -0.88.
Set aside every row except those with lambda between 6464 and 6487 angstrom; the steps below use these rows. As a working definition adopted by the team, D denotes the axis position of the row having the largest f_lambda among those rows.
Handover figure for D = 6485.90 angstrom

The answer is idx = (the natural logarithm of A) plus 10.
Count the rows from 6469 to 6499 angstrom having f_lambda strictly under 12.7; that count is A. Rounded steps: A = 4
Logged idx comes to 11.4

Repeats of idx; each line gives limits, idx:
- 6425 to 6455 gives 10.0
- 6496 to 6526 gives 10.7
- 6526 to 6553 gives 11.1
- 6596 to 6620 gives 11.8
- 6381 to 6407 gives 11.1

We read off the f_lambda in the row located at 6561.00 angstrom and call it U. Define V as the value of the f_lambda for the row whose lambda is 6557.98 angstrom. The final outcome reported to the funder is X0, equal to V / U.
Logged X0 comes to 0.91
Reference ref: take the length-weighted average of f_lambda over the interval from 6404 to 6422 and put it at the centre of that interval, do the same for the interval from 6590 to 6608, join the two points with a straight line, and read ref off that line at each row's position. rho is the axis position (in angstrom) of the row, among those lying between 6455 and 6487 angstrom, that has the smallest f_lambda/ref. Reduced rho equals 6482.91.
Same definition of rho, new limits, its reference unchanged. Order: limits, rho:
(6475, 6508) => 6503.84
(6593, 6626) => 6612.57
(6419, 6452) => 6423.47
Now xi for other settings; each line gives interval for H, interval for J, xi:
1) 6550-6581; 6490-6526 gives -0.48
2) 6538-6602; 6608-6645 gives -0.76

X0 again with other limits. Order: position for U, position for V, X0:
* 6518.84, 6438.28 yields 1.36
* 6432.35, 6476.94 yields 0.83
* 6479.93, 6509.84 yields 1.31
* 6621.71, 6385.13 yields 0.91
